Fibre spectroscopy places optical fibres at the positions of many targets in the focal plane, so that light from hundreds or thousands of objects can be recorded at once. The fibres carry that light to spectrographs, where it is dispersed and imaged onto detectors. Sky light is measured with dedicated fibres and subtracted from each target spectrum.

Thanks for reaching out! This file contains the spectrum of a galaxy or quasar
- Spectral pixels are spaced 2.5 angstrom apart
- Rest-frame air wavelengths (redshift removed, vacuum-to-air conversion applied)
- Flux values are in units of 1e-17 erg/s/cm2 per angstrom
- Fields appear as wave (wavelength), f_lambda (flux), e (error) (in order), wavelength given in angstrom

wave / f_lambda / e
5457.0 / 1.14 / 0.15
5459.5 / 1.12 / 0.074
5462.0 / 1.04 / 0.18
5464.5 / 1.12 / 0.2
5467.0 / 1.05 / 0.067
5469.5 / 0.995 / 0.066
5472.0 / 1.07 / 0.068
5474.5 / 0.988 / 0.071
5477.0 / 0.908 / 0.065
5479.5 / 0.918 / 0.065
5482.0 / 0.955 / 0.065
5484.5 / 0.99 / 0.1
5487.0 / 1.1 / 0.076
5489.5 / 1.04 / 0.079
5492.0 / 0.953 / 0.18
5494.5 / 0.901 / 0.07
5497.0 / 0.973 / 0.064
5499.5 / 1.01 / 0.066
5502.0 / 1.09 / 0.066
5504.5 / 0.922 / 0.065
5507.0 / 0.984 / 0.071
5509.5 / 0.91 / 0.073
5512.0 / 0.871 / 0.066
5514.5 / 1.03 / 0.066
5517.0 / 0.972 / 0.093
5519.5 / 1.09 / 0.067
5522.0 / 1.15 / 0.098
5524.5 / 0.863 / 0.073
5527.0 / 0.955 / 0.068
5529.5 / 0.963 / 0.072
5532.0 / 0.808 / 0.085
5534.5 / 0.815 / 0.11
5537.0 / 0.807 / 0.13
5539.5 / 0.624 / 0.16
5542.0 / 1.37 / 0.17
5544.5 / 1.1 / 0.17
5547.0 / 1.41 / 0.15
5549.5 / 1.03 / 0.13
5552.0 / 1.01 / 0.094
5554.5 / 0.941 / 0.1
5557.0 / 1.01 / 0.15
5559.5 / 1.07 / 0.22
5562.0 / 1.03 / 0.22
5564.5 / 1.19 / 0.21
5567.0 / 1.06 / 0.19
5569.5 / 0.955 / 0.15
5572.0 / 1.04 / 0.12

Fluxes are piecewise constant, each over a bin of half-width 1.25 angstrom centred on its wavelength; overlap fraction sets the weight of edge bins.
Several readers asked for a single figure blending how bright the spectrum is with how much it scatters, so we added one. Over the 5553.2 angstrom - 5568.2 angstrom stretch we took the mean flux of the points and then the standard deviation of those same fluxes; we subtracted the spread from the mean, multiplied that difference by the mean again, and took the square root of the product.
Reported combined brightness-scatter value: 1.01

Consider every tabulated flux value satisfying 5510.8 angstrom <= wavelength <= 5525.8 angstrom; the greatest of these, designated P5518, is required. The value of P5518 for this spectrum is 1.15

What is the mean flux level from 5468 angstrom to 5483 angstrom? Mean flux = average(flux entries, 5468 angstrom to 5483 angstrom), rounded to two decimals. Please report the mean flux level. 0.97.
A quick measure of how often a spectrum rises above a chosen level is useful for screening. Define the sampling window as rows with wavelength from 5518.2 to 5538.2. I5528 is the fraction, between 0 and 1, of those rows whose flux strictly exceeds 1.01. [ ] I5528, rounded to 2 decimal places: 0.25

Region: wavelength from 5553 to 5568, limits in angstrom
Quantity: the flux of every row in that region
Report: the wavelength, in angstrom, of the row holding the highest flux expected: 5564.5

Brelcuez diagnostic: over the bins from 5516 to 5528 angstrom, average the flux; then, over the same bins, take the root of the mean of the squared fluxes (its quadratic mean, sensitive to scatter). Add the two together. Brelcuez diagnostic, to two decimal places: 2.02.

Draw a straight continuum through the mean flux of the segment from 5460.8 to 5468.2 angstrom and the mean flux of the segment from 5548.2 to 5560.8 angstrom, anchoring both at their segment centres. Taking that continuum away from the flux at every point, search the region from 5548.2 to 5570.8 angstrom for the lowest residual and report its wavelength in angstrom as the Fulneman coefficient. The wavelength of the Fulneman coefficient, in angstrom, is 5554.5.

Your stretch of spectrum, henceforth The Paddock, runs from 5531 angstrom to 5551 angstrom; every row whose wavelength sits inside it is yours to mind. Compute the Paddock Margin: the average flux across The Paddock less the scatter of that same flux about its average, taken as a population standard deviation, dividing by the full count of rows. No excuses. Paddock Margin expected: 0.73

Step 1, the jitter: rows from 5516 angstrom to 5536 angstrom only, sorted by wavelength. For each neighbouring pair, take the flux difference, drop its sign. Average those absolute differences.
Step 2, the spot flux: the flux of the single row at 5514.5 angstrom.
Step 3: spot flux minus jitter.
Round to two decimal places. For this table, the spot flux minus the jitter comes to 0.93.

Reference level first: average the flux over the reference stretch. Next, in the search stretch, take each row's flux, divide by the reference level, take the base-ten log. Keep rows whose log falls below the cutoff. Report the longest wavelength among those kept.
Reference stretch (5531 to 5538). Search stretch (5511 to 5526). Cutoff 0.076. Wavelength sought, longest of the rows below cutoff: 5524.5 angstrom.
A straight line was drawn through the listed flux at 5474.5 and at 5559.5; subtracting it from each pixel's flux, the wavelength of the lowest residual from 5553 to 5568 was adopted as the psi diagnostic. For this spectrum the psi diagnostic 5554.5 angstrom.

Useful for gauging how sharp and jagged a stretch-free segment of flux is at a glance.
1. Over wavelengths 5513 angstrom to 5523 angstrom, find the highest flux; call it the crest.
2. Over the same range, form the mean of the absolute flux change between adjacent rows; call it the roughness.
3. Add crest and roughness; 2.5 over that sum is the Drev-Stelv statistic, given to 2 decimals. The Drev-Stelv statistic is 2.03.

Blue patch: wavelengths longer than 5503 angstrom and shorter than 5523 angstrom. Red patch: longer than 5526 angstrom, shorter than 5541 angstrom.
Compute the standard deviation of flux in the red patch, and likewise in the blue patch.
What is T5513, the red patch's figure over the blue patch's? 1.3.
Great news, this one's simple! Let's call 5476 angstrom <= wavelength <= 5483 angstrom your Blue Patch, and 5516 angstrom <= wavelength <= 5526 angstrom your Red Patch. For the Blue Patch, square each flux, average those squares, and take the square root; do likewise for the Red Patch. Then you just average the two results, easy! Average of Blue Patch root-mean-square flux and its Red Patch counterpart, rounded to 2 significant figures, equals 0.98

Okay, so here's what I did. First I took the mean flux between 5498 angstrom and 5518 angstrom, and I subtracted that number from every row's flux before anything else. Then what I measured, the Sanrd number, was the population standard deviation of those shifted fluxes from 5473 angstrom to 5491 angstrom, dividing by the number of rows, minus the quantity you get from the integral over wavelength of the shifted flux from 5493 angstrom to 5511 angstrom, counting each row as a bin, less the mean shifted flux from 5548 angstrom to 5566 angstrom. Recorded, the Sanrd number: 0.2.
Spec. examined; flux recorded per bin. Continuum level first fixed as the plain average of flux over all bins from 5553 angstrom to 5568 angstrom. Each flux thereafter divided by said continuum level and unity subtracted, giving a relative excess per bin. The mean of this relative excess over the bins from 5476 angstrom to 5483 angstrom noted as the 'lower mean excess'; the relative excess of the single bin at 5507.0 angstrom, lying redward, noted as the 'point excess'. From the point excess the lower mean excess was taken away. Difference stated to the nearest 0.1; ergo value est 0.1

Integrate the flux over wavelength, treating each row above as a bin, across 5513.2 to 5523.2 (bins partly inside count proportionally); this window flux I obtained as 11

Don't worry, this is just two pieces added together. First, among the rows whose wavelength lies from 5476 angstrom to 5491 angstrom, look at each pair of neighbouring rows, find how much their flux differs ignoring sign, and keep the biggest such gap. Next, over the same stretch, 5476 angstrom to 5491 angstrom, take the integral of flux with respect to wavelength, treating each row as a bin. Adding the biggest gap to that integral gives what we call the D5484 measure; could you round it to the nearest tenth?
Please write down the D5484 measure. 14.9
